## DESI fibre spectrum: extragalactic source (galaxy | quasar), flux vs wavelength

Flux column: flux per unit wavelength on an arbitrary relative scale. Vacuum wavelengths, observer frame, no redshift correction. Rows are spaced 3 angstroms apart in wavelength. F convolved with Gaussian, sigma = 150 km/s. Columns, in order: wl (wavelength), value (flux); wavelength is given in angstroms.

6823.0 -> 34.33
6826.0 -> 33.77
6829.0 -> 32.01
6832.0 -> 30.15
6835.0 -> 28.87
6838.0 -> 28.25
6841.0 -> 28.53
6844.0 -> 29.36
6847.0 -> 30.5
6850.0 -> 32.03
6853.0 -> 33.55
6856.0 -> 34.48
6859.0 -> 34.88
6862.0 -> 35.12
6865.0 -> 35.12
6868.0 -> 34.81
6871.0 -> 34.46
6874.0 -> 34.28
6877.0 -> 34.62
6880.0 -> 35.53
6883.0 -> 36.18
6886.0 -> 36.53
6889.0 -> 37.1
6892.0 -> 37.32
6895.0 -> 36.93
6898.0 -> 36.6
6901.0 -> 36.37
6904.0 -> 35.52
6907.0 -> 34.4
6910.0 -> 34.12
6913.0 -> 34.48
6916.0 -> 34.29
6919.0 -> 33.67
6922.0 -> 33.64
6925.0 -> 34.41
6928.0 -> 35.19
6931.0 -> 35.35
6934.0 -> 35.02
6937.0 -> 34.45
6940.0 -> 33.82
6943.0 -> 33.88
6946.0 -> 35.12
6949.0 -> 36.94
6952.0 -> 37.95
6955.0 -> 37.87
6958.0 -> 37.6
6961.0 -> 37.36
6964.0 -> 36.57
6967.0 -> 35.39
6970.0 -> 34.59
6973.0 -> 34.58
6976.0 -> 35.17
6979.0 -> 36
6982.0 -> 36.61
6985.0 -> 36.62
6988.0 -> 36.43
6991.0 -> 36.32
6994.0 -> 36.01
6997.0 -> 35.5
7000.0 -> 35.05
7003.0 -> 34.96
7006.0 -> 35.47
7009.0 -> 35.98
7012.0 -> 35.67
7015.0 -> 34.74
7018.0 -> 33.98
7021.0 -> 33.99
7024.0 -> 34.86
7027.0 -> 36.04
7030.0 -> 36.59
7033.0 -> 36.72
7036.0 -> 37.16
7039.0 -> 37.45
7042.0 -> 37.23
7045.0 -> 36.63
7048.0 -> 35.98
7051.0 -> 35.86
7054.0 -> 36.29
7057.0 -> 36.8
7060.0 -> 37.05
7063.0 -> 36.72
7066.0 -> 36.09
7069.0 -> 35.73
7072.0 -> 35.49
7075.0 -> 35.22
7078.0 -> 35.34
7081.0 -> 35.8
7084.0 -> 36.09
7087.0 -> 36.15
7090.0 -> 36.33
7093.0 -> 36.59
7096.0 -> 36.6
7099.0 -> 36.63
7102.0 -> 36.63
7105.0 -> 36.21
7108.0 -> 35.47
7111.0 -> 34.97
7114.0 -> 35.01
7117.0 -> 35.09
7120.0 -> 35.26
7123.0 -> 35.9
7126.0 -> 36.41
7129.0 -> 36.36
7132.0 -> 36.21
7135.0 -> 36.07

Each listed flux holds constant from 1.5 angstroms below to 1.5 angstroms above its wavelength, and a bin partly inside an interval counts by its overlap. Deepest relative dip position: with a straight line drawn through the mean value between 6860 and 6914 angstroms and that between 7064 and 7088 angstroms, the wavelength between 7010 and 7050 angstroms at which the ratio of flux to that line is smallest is 7018.0 angstroms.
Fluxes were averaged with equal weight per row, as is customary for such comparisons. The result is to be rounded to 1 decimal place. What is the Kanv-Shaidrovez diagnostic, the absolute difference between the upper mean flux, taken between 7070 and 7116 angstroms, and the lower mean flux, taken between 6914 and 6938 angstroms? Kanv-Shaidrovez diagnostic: 1.4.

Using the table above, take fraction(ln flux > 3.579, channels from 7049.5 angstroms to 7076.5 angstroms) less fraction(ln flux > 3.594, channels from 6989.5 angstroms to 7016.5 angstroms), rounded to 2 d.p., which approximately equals 0.67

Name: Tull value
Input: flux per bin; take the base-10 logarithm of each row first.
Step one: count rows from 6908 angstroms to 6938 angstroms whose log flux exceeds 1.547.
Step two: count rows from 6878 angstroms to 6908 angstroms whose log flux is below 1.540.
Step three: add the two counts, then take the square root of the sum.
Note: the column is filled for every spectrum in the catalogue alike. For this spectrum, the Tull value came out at 1.4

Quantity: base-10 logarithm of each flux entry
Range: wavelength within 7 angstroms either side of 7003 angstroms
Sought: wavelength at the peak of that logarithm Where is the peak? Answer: 7009.0 angstroms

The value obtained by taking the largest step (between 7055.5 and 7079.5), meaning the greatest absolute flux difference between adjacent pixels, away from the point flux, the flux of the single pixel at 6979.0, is 35.4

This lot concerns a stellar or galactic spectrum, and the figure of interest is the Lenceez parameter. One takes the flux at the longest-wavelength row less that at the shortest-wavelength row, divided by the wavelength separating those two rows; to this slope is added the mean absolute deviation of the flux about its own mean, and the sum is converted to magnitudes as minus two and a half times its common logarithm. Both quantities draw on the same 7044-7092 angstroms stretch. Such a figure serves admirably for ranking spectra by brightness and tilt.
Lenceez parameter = 1.0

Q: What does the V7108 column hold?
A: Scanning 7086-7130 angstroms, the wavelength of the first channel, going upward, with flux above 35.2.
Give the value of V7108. 7087.0 angstroms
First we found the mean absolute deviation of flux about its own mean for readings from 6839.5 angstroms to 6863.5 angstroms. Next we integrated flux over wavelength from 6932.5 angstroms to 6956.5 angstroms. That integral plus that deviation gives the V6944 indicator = 857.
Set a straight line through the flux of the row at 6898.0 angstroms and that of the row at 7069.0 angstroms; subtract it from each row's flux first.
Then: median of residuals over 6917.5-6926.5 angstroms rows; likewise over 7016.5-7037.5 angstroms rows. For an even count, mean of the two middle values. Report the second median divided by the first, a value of 0.0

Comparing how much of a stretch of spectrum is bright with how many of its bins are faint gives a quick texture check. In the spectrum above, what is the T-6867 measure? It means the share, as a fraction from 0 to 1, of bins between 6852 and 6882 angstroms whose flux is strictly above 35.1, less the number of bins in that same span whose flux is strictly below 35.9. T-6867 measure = -10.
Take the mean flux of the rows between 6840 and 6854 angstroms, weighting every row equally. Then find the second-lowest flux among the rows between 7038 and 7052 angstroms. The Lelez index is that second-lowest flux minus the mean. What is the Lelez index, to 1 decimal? 5.2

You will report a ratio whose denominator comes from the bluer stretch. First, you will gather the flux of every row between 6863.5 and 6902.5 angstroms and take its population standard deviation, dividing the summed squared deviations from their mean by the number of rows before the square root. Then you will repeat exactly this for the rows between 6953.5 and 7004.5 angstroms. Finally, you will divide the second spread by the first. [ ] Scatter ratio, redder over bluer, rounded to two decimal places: 0.95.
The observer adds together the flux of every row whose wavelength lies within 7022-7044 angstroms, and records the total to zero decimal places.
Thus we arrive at 256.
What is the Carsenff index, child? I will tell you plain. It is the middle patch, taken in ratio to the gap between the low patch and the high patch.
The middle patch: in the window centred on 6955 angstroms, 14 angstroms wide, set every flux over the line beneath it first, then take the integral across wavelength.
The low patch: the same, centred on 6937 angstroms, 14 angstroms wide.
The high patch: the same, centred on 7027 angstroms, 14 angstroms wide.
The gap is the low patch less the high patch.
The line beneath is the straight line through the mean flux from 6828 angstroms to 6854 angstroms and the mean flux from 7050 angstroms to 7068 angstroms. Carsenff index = 26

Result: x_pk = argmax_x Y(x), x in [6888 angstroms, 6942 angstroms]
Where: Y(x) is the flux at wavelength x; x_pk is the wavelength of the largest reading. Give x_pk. 6892.0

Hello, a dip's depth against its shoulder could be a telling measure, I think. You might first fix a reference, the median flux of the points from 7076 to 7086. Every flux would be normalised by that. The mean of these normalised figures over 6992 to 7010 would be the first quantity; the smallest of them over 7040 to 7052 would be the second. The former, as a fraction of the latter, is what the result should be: 0.990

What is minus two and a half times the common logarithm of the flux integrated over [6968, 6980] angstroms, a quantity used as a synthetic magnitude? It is -6.56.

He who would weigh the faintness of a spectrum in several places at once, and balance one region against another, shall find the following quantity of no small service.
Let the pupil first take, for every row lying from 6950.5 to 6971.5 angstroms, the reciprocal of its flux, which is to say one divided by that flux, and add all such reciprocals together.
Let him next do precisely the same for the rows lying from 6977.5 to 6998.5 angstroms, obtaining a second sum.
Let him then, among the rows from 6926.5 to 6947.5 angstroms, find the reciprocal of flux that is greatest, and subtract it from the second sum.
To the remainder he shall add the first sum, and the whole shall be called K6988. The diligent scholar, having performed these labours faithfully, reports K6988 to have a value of 0.354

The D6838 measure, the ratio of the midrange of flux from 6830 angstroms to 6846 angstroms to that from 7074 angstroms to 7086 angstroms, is 0.82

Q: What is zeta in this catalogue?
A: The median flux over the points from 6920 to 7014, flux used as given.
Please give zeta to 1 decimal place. 35.5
